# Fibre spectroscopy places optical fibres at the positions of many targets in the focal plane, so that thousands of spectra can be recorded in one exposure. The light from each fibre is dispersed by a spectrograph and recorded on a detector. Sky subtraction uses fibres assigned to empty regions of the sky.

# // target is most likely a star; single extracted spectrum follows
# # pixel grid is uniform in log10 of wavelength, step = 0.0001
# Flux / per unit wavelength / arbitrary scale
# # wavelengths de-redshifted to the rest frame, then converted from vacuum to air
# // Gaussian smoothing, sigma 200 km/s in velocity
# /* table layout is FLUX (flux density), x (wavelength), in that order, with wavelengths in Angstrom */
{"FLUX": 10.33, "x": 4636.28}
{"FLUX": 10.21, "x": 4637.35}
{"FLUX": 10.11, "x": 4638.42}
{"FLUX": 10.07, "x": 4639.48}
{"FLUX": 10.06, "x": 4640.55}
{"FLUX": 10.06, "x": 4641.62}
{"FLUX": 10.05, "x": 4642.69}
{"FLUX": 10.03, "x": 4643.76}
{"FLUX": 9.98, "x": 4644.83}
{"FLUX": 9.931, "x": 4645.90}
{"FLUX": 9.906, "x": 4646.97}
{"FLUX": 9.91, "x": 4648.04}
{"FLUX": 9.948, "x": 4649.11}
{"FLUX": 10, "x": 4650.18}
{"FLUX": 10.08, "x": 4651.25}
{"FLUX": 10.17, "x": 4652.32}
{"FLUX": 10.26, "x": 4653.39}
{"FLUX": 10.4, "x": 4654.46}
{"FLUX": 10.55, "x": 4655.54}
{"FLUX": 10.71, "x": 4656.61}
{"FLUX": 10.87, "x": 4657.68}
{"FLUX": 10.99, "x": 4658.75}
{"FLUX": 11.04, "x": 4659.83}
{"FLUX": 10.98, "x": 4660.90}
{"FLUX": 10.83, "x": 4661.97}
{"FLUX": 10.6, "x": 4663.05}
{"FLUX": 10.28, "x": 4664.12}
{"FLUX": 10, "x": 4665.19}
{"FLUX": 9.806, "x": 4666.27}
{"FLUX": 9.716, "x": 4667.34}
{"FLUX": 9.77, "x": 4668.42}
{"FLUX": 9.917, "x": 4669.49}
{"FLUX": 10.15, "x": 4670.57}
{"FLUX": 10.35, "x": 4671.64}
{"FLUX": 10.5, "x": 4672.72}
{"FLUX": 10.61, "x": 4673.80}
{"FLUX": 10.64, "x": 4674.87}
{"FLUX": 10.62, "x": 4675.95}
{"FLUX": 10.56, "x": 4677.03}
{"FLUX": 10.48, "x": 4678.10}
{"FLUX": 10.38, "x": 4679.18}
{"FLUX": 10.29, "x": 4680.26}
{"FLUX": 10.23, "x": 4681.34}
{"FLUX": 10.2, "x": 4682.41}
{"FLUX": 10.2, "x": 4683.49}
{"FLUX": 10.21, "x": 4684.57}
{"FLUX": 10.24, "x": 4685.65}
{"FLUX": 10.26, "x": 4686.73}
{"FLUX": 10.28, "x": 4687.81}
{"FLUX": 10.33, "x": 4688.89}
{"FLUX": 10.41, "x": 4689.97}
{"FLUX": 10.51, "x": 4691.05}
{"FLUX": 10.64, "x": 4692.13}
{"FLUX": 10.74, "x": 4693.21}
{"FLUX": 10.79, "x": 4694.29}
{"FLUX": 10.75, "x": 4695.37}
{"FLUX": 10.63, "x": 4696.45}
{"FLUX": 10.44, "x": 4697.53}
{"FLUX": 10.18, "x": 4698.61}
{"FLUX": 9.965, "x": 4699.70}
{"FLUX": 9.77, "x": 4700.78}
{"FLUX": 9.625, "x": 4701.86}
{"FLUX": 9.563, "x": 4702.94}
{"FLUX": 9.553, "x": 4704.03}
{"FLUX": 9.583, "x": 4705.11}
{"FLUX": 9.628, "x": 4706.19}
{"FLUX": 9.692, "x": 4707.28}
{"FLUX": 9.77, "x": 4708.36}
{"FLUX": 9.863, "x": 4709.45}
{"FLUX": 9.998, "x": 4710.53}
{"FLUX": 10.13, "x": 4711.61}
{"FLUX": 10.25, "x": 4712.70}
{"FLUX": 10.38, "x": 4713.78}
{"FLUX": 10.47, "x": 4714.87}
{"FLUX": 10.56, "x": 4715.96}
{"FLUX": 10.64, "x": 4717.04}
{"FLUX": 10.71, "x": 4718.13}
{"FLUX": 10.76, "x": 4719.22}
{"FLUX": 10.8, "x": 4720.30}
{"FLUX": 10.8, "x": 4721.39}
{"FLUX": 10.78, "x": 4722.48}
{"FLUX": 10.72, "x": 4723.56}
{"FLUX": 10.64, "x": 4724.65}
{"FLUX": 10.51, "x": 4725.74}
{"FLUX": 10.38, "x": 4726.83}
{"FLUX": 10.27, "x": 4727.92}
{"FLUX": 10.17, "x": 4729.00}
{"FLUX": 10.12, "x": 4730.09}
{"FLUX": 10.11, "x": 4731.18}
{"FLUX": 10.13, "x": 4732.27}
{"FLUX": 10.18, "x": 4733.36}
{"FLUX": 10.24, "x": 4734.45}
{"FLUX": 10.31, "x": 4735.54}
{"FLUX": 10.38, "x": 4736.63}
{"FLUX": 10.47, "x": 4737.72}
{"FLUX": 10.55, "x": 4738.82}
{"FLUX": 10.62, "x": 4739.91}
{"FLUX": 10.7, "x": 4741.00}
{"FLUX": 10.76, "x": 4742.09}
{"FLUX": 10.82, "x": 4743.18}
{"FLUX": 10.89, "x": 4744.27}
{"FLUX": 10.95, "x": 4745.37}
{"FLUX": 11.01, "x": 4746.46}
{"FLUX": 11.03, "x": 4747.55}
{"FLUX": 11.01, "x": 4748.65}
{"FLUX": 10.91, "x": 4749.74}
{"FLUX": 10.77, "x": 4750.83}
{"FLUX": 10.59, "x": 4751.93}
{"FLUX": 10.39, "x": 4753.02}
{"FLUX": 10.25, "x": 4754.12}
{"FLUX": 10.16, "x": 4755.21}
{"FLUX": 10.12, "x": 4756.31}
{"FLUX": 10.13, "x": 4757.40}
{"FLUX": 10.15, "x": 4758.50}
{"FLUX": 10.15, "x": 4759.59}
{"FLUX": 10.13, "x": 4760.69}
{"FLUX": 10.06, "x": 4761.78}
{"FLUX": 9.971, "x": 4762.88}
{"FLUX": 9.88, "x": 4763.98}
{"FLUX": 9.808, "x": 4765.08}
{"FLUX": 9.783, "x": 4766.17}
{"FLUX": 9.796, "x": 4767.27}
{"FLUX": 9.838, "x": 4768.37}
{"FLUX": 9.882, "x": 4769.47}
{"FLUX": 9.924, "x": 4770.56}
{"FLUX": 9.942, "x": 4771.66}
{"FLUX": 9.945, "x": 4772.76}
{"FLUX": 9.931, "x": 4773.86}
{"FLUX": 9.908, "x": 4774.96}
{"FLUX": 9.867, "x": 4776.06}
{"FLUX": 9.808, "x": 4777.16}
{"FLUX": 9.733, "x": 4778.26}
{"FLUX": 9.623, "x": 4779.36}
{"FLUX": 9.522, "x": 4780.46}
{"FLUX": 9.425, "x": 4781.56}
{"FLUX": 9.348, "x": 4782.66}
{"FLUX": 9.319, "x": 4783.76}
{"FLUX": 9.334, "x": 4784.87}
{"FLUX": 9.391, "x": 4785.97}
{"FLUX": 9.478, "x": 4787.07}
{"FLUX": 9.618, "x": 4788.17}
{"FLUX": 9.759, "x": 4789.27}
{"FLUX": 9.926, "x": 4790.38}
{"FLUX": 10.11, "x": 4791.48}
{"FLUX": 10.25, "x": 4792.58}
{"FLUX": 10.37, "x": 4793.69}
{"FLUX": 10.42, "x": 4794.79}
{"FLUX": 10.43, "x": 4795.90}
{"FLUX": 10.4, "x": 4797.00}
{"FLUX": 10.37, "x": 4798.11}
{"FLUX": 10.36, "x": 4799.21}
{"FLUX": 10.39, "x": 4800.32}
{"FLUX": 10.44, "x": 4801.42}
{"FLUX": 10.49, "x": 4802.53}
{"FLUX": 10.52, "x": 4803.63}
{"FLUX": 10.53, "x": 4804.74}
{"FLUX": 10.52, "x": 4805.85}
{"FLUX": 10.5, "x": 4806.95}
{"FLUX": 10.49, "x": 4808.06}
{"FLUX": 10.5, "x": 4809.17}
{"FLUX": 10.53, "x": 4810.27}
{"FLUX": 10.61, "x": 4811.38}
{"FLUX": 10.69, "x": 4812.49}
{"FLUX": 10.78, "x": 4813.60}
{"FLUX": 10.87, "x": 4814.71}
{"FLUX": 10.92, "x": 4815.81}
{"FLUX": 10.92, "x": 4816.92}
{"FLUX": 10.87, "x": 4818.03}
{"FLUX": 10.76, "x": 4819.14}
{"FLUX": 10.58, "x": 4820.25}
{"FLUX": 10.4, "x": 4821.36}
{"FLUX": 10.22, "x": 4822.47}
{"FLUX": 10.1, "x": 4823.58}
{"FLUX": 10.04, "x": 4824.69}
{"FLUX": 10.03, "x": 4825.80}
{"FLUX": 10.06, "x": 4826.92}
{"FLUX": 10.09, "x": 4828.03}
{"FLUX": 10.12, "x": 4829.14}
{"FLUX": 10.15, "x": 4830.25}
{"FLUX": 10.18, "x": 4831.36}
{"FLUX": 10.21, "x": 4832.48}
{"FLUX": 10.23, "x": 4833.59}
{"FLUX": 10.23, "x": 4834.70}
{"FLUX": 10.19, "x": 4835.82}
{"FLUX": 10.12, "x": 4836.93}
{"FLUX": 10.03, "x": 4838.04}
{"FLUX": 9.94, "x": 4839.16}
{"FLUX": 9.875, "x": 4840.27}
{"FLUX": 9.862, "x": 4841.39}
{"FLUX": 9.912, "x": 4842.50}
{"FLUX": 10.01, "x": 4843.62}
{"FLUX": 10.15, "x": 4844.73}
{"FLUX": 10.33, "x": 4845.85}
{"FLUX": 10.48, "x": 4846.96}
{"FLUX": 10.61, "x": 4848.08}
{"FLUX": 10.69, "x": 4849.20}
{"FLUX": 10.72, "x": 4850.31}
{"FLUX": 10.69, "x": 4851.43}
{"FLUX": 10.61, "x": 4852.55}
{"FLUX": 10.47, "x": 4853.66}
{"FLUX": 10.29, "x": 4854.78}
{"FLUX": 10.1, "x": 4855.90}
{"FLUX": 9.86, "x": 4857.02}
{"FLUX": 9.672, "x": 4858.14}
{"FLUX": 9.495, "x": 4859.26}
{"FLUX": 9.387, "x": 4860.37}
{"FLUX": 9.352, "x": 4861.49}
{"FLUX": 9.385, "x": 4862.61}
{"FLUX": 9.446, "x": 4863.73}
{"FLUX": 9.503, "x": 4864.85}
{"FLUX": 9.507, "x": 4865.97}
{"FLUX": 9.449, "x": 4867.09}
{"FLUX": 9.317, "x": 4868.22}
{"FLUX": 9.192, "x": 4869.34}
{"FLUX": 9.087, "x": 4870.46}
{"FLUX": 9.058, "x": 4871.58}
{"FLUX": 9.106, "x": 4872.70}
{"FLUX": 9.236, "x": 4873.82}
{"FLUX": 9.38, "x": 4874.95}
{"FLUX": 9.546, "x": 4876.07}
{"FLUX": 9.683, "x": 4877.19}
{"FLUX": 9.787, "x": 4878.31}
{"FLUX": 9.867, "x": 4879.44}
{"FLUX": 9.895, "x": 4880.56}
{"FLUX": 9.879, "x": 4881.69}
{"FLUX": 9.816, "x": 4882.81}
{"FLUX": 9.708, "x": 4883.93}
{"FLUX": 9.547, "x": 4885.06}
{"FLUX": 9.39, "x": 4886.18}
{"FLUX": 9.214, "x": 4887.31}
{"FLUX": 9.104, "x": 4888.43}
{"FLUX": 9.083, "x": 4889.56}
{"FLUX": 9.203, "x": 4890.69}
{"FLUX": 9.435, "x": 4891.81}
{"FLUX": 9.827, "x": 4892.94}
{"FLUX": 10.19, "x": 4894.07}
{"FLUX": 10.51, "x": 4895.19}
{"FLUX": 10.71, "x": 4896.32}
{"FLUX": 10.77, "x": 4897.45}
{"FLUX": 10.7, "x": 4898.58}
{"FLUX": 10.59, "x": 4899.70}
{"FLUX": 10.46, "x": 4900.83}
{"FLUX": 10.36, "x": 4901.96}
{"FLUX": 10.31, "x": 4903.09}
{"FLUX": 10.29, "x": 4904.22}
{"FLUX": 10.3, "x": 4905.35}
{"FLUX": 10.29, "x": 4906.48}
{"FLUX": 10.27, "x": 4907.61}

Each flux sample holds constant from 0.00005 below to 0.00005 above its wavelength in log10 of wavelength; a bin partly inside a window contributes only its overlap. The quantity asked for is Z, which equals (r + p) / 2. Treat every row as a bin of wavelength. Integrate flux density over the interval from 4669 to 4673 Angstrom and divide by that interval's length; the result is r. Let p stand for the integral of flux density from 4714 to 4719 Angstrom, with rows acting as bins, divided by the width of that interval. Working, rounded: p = 10.6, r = 10.2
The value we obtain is 10.4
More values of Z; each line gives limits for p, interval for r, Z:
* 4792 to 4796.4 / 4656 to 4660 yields 10.6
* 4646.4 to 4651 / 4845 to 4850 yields 10.2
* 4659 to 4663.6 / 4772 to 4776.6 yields 10.4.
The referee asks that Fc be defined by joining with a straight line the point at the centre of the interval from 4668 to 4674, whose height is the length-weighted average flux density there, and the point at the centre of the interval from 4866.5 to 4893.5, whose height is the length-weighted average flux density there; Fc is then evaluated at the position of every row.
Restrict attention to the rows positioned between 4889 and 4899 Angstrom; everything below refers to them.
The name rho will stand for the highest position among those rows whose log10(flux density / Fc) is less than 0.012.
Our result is 4891.81 Angstrom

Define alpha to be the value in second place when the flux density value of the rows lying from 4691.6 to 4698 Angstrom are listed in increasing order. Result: 10.63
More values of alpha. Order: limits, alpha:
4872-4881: 9.236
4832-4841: 9.94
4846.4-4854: 10.48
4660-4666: 10.28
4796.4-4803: 10.37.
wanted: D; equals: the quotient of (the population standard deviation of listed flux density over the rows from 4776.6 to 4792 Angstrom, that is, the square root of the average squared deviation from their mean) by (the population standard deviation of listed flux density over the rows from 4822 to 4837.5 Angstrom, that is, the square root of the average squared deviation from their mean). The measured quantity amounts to 3.4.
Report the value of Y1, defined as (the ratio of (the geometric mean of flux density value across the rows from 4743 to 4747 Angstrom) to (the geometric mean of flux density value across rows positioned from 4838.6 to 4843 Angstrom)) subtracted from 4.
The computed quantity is 2.90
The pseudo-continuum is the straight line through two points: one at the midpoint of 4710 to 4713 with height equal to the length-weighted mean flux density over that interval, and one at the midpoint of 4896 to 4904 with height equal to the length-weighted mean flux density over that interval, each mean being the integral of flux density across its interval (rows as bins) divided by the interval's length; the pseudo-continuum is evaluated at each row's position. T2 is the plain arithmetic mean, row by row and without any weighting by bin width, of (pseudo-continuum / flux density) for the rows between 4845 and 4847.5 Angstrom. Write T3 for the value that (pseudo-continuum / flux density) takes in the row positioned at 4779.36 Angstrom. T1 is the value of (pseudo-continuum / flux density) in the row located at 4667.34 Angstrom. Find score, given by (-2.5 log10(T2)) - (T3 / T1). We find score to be -1.04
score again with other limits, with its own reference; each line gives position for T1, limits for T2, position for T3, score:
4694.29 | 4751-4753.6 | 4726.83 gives -1.02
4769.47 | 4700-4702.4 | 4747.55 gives -0.94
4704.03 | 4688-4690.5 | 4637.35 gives -0.89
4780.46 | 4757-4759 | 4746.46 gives -0.87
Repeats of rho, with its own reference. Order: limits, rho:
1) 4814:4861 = 4860.37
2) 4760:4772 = 4771.66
